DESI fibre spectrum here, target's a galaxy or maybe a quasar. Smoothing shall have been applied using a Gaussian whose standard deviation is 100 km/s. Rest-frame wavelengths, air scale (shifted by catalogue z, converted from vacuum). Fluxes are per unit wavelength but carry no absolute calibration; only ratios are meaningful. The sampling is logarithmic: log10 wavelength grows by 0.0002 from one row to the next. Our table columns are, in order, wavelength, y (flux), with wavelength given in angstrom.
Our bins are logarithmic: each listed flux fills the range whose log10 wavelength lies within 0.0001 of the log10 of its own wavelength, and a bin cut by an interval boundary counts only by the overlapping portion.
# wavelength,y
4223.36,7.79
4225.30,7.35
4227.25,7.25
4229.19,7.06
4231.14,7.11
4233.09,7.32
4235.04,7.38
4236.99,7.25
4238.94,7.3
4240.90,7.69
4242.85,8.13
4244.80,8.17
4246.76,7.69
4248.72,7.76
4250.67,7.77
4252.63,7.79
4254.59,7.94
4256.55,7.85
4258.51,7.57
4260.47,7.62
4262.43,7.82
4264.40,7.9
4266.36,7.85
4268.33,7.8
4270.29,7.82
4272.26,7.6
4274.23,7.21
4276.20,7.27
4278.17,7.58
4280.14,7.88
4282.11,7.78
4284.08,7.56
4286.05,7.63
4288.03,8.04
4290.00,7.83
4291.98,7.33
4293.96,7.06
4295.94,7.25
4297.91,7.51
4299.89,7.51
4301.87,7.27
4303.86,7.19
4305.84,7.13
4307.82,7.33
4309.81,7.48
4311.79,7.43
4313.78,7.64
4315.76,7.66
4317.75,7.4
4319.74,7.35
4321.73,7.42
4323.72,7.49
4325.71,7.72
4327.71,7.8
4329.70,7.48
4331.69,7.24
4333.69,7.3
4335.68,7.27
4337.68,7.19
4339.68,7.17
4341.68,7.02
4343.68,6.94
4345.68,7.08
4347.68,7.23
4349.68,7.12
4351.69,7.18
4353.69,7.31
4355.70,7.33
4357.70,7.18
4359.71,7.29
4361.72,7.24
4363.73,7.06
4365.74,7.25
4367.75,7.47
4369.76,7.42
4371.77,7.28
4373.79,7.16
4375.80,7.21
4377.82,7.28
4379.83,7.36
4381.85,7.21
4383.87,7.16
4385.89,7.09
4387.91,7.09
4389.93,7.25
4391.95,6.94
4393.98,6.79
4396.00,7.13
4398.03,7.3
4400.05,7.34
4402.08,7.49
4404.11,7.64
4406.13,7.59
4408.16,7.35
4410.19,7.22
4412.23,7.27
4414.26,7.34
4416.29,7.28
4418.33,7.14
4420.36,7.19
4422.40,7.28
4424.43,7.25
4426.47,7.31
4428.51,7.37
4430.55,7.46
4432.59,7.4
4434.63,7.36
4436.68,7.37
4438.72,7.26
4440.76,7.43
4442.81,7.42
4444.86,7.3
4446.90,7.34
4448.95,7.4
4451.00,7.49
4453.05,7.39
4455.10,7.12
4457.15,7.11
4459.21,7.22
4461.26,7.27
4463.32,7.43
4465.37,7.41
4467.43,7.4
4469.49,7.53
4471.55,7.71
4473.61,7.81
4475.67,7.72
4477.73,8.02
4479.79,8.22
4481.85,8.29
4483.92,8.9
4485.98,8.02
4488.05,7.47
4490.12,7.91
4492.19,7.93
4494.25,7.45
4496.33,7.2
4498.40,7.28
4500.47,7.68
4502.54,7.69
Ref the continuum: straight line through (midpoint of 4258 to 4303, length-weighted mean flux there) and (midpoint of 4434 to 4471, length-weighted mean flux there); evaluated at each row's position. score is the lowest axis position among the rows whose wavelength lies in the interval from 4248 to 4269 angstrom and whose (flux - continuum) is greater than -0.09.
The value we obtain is 4248.72 angstrom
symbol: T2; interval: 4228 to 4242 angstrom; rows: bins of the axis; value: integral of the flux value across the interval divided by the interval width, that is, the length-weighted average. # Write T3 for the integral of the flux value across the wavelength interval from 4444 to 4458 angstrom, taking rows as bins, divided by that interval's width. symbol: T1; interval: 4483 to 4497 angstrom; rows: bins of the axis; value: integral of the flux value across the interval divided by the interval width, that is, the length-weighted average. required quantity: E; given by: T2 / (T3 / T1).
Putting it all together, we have 7.84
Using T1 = 7.85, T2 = 7.31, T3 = 7.31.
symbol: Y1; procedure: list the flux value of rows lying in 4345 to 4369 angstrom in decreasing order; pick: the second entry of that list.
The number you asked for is 7.33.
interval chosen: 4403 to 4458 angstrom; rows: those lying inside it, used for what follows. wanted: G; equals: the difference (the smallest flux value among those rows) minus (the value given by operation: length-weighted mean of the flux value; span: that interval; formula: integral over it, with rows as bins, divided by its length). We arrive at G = -0.228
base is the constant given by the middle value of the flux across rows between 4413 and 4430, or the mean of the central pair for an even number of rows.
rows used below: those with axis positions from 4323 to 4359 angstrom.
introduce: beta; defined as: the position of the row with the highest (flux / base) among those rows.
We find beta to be 4327.71 angstrom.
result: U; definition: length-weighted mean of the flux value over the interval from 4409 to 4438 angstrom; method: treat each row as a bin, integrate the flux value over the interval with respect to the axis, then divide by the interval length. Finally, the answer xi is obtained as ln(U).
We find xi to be 1.99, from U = 7.3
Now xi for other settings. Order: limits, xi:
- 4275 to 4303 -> 2.02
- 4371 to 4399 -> 1.97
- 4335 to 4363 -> 1.97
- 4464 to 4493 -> 2.06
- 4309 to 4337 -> 2.01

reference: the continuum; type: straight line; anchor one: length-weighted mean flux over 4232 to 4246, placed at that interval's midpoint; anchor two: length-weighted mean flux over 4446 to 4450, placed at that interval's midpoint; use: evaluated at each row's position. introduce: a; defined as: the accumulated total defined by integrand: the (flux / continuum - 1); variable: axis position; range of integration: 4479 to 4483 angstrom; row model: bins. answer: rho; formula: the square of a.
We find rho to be 0.27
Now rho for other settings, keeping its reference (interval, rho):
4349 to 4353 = 0.03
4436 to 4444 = 0.00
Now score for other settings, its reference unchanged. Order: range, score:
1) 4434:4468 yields 4434.63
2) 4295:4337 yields 4297.91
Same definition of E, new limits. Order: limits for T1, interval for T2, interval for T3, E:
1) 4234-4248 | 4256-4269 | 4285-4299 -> 7.91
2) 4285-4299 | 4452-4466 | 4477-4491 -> 6.74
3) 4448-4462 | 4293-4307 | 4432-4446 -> 7.20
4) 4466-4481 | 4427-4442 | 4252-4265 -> 7.37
